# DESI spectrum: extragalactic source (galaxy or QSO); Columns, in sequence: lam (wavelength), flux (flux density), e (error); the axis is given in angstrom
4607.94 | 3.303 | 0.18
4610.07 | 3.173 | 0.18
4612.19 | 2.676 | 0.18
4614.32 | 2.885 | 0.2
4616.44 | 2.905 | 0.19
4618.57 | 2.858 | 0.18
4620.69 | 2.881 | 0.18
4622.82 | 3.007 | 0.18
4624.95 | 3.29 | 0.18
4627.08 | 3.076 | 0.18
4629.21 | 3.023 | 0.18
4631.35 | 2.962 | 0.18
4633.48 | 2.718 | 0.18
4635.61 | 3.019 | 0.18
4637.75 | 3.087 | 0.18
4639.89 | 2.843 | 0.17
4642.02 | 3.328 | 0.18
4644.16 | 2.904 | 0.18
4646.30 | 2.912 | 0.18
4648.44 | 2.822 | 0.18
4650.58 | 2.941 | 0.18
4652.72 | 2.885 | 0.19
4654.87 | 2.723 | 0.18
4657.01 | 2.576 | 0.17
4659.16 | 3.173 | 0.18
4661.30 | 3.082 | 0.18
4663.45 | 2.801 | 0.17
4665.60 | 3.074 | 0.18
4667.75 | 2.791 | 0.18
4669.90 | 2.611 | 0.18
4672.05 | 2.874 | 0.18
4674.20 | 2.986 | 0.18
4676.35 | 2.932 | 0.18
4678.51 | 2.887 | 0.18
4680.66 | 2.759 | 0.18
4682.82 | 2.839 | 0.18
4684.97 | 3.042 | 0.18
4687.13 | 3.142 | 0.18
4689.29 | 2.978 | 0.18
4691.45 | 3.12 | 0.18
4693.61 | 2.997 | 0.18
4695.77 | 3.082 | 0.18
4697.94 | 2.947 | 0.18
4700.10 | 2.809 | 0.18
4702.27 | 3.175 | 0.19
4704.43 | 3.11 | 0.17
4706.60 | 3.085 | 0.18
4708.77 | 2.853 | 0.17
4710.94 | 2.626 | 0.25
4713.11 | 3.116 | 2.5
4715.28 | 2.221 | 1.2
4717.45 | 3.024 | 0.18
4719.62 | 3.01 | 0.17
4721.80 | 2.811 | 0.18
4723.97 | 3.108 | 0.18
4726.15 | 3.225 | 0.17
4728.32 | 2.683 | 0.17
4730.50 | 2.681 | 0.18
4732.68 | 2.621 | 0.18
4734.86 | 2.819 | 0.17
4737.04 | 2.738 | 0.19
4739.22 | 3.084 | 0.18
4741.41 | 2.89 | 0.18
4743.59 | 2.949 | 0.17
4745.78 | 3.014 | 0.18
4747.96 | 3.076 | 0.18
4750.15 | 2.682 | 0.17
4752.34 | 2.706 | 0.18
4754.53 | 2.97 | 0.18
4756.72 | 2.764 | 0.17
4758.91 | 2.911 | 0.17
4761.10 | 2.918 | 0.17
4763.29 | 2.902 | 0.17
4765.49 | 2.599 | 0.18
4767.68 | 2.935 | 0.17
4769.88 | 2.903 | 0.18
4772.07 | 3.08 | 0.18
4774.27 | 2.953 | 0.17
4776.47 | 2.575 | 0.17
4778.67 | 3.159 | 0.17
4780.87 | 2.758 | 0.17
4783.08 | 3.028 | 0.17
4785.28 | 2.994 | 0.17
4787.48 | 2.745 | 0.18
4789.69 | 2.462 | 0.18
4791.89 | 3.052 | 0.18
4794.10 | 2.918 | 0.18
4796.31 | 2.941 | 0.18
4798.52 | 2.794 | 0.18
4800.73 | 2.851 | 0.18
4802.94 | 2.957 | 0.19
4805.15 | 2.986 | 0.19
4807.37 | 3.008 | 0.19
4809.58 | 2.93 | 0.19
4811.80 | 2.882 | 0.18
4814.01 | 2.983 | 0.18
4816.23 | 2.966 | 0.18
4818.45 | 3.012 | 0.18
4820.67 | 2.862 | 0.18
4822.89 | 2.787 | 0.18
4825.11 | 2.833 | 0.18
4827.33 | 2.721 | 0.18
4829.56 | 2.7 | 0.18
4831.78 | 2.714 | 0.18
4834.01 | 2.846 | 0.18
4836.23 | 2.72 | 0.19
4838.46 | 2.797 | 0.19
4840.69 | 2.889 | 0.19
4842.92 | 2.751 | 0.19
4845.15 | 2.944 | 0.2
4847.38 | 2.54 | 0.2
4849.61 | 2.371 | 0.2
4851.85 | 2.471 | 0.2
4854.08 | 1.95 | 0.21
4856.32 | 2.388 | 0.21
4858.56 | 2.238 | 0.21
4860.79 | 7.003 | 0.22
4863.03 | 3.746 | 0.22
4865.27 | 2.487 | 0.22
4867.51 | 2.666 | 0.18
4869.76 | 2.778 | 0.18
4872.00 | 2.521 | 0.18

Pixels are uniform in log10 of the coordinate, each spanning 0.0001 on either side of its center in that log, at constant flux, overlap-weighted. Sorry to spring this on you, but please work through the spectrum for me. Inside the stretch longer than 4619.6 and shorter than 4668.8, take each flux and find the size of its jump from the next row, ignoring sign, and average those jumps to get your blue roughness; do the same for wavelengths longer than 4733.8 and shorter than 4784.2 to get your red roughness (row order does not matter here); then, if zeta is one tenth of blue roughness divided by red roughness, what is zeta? 0.10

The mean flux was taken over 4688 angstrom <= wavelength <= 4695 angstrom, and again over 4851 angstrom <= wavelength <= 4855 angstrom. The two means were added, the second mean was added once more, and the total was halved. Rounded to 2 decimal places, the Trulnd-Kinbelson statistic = 3.73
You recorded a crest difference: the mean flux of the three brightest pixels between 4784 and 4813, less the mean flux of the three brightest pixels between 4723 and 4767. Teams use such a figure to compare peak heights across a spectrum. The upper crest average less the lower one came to -0.12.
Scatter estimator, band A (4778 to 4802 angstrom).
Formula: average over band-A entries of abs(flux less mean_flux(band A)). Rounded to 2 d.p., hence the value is 0.15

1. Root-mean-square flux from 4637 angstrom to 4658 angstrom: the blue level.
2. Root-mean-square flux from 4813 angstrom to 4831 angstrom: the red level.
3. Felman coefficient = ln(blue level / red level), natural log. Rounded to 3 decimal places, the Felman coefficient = 0.017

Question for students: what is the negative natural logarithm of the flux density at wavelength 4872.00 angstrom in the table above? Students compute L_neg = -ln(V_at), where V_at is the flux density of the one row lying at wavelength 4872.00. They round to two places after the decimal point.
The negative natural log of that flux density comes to -0.92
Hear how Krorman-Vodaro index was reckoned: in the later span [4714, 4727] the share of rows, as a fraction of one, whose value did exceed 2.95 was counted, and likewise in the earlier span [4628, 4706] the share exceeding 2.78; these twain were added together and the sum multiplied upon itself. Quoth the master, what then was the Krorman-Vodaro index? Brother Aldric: 2.33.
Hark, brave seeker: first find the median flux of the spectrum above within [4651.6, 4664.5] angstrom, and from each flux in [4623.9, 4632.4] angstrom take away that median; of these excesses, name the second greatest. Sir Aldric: 0.23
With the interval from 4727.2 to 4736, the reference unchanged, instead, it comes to -0.16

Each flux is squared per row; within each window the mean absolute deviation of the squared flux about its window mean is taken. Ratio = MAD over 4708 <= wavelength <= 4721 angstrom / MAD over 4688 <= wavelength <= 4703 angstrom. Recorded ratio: 2.4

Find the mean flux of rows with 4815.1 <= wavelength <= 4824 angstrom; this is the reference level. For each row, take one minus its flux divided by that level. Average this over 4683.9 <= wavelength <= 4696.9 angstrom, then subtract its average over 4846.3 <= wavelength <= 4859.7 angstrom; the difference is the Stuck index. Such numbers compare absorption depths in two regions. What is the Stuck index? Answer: -0.25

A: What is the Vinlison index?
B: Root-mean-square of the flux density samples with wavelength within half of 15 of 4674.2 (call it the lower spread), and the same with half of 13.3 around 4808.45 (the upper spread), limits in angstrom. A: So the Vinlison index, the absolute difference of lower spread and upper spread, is 0.12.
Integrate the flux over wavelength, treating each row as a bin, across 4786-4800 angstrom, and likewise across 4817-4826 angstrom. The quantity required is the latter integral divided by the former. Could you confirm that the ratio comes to 0.7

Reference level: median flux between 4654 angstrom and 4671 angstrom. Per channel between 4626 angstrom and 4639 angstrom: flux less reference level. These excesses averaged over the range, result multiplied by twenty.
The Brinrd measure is 3.7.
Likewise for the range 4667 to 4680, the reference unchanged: 1.0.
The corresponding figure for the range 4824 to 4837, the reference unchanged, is -0.8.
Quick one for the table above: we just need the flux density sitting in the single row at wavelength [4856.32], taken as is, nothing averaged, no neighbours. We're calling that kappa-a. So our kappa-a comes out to 2.388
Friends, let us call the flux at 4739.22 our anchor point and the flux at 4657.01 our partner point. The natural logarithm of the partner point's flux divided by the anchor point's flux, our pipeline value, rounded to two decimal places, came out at -0.18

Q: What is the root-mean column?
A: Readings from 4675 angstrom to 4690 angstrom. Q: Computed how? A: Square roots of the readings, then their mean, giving 1.714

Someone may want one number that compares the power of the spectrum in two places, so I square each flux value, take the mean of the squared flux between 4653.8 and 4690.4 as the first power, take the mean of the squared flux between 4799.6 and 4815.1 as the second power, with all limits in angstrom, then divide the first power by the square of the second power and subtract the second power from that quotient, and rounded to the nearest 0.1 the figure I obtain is -8.5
